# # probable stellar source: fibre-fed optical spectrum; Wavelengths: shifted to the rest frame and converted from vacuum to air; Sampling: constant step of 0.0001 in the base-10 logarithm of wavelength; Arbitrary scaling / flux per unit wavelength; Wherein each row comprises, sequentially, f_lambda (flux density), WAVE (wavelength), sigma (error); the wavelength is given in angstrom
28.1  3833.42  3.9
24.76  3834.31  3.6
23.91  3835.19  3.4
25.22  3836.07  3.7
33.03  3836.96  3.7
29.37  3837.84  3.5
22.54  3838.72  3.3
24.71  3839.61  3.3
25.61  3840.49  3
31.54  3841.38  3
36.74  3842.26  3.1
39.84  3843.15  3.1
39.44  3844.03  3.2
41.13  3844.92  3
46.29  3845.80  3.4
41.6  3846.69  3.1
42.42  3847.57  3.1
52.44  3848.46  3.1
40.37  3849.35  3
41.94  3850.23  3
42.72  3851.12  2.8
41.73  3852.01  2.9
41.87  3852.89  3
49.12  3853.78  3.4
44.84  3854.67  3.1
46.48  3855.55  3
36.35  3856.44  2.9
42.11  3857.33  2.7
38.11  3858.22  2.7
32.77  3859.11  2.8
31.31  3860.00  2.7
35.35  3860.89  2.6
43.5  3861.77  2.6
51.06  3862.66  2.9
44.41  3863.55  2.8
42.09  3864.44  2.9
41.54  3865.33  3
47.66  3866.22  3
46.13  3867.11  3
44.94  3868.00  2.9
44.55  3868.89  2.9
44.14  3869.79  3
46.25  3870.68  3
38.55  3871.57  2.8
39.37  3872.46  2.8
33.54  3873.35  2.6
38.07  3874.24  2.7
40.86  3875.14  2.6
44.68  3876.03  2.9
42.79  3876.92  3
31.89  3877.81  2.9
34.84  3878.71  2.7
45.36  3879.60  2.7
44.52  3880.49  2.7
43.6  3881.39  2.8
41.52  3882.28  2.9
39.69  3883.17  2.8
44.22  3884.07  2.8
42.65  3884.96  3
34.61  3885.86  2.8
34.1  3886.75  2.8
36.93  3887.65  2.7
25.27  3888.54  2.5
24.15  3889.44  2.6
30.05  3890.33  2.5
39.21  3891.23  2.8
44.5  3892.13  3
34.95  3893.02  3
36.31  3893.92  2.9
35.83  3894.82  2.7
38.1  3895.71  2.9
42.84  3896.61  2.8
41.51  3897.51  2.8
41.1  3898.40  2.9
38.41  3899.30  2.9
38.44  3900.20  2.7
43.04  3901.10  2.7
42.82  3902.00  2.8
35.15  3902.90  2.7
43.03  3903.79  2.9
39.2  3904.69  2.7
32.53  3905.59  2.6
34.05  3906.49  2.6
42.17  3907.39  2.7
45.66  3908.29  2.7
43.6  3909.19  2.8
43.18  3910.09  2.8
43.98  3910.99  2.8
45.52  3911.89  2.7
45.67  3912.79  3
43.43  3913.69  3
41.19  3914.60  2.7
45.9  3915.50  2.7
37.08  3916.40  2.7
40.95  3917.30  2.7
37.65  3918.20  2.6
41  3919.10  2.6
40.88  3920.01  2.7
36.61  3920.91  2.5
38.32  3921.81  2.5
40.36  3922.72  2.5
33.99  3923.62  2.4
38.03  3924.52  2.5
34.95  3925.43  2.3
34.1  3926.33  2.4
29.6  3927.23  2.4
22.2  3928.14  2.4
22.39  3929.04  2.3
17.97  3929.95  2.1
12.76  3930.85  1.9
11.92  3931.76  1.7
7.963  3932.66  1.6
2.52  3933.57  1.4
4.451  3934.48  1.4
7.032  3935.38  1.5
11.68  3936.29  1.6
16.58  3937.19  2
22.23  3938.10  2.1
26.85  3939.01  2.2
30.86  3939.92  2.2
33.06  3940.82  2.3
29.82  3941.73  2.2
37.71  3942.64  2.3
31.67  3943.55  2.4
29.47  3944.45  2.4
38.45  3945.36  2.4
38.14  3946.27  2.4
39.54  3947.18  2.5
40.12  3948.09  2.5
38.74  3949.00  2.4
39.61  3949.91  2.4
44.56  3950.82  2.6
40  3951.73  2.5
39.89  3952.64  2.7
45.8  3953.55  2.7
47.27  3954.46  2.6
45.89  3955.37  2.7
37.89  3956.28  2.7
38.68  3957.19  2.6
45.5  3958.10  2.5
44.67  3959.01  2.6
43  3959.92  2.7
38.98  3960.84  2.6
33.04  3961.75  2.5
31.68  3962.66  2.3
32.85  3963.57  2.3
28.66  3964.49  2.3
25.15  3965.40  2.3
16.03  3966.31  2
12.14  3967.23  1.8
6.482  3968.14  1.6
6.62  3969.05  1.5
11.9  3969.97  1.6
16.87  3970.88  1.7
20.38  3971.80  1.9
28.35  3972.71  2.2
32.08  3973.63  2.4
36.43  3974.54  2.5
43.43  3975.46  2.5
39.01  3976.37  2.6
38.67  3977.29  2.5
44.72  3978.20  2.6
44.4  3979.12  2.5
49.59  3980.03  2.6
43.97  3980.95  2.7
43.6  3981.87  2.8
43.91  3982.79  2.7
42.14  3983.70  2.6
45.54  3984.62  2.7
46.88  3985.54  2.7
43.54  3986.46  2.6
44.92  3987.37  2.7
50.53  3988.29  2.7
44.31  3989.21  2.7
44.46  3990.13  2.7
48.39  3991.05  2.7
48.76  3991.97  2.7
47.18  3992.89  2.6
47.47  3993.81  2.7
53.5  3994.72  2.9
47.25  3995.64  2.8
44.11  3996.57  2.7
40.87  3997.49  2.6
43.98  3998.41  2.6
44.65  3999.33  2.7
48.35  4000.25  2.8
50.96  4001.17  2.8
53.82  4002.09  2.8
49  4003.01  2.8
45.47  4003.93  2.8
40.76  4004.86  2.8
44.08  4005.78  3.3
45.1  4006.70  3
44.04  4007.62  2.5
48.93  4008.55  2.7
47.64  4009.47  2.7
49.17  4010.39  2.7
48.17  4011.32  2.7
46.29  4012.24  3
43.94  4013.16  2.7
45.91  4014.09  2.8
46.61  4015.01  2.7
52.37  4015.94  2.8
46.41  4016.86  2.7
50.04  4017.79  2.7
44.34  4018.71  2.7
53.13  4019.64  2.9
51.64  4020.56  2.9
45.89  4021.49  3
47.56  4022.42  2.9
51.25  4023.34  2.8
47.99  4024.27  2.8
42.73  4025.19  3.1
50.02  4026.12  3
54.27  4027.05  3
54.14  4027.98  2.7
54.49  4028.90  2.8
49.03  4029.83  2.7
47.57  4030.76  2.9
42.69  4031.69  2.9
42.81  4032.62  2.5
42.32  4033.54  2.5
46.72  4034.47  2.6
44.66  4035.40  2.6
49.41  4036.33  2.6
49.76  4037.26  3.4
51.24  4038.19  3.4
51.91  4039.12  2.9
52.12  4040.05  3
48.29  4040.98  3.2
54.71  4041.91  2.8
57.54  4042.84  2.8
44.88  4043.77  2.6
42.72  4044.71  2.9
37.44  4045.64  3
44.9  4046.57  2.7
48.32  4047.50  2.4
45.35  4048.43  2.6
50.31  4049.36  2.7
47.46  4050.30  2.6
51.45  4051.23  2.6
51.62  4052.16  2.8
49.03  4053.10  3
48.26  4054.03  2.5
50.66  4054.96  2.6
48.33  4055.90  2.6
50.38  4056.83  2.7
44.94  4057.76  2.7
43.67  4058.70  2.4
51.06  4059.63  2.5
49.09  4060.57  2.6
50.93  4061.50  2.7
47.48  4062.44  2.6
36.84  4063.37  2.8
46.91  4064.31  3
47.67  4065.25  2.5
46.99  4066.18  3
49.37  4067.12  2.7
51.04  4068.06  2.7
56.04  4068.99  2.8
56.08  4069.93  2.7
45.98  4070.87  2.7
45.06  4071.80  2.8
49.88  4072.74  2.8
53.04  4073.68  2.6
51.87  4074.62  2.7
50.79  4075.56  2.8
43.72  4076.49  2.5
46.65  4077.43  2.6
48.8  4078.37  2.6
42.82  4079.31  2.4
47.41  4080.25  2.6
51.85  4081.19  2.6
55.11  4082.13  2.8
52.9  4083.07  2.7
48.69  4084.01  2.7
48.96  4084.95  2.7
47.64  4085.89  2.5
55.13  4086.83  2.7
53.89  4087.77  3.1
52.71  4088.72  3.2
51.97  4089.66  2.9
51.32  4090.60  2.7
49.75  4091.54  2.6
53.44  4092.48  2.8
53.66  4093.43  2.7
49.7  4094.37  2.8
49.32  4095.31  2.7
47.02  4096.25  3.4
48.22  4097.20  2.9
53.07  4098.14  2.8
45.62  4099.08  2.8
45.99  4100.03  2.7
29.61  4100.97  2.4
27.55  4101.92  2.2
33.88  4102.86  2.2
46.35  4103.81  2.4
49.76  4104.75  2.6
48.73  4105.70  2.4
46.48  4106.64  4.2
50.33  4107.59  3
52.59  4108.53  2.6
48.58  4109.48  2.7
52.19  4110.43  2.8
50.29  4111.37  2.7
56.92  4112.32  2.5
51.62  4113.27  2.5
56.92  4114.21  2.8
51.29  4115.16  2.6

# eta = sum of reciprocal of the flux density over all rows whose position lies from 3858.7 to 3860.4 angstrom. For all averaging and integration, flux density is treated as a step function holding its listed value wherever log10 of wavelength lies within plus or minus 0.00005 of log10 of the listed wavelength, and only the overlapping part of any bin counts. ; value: 0.062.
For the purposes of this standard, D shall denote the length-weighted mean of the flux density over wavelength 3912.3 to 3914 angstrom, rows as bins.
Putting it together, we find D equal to 45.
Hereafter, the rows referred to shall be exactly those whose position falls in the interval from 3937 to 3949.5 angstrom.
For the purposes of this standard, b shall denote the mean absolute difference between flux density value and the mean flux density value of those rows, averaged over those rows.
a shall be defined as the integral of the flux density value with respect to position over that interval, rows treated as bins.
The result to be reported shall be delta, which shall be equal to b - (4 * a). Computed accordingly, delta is -1630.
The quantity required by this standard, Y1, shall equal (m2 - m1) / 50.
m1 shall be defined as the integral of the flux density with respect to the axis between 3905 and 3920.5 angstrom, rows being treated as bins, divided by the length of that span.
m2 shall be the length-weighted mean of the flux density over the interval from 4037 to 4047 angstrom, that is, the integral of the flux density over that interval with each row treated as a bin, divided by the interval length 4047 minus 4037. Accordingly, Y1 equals 0.15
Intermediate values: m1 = 41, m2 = 49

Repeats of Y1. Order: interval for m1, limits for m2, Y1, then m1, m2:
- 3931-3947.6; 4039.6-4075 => 0.51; 23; 49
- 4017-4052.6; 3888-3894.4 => -0.30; 48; 34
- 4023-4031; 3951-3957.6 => -0.16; 50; 42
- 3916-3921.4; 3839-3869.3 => 0.04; 39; 41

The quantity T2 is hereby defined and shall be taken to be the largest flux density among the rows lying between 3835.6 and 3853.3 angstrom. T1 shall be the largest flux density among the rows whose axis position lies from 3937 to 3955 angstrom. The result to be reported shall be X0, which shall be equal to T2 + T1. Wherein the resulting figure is 100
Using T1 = 47.27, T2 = 52.44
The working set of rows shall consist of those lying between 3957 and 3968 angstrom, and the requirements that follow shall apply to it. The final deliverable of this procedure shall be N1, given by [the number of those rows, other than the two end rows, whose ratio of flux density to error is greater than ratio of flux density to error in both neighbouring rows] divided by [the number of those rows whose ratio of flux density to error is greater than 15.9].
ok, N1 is 0.67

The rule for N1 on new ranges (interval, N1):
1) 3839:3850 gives 3.00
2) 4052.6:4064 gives 0.27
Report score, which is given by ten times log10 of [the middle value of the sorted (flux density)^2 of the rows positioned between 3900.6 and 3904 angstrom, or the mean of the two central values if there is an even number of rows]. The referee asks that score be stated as 32.7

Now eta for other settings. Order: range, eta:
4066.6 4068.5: 0.040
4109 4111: 0.040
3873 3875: 0.056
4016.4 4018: 0.042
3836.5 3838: 0.064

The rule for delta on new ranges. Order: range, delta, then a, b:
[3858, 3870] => -2011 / 504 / 4.4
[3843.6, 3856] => -2167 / 543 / 2.9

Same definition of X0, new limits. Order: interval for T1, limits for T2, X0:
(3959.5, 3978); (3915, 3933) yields 89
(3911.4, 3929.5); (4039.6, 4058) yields 103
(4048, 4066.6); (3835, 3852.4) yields 104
